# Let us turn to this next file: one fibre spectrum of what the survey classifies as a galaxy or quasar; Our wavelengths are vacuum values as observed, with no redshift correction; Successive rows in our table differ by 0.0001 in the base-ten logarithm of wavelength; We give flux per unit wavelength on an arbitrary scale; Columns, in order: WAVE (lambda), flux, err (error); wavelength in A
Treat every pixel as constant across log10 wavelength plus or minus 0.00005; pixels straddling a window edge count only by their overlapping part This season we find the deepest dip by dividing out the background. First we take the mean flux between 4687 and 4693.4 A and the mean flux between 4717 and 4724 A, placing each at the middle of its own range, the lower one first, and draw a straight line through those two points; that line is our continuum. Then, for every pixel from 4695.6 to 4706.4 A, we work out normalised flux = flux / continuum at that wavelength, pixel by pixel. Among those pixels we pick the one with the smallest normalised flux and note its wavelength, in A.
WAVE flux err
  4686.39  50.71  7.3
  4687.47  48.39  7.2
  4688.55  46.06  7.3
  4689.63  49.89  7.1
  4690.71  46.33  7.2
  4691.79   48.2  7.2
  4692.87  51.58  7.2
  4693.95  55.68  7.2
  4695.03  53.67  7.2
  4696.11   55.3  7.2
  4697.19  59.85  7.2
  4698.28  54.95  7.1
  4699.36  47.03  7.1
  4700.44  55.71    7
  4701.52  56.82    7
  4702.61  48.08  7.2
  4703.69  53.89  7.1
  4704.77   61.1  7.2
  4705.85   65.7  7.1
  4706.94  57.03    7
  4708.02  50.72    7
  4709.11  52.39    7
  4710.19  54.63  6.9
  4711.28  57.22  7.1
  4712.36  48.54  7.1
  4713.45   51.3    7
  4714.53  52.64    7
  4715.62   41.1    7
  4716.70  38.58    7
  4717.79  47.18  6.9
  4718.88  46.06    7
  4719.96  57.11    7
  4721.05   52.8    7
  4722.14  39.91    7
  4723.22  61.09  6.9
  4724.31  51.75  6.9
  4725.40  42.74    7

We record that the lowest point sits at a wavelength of 4699.36 A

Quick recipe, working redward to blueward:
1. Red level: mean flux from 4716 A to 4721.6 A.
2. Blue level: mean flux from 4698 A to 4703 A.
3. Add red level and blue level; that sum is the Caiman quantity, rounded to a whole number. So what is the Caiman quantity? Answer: 101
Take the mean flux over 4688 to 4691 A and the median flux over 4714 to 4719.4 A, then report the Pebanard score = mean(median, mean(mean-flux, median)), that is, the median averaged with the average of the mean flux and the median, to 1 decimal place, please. 46.4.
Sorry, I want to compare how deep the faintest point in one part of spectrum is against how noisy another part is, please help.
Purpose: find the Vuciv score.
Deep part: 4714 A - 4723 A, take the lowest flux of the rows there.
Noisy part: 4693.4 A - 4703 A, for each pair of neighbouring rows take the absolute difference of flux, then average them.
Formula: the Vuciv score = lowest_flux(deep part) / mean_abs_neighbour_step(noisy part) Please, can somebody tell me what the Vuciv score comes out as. 7.81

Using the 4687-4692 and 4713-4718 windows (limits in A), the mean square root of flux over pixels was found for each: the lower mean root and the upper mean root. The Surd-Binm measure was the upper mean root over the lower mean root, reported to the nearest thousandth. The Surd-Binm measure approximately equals 0.981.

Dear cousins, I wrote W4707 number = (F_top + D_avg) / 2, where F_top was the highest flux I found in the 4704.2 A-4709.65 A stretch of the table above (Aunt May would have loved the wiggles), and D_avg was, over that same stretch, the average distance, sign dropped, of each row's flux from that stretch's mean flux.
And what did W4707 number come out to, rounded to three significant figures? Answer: 35.3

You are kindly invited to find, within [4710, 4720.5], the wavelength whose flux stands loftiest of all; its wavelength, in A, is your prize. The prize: 4711.28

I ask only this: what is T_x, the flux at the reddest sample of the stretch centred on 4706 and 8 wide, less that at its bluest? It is 4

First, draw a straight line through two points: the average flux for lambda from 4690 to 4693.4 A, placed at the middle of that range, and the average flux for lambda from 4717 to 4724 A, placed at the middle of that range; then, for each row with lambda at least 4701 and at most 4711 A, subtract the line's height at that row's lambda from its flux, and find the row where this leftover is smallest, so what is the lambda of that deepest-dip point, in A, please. 4702.61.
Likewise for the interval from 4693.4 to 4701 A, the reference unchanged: 4699.36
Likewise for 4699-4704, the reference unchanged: 4699.36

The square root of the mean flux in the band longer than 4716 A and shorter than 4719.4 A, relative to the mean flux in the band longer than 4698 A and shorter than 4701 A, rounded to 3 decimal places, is 0.126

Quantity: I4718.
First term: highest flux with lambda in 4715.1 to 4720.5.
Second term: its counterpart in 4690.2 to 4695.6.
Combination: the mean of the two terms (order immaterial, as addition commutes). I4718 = 56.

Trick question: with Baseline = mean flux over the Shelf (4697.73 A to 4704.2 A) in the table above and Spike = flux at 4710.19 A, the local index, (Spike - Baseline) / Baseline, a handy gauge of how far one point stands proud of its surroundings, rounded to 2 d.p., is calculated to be 0.04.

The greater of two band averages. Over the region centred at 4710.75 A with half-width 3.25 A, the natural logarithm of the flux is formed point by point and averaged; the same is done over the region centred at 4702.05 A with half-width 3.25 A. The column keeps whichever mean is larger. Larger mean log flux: 3.98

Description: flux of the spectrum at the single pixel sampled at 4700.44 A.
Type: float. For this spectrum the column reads 55.71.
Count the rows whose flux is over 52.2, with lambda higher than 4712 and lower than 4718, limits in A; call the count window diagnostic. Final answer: 1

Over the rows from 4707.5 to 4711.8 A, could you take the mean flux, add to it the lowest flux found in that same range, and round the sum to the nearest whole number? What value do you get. 104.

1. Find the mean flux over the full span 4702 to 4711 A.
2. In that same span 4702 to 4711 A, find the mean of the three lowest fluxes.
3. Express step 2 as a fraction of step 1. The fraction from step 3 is 0.91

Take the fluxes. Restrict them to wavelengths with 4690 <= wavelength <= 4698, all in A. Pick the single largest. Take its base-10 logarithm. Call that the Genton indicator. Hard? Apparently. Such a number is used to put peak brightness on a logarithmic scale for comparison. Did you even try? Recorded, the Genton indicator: 1.777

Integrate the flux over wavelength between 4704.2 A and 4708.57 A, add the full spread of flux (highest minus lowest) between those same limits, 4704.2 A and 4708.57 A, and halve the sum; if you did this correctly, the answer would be 135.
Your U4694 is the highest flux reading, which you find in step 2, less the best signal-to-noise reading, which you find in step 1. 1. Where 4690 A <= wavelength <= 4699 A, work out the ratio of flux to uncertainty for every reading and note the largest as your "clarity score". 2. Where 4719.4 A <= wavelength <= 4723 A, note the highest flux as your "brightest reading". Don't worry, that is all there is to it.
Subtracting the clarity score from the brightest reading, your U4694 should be 49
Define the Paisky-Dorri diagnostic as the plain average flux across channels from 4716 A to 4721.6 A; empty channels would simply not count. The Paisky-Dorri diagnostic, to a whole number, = 48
